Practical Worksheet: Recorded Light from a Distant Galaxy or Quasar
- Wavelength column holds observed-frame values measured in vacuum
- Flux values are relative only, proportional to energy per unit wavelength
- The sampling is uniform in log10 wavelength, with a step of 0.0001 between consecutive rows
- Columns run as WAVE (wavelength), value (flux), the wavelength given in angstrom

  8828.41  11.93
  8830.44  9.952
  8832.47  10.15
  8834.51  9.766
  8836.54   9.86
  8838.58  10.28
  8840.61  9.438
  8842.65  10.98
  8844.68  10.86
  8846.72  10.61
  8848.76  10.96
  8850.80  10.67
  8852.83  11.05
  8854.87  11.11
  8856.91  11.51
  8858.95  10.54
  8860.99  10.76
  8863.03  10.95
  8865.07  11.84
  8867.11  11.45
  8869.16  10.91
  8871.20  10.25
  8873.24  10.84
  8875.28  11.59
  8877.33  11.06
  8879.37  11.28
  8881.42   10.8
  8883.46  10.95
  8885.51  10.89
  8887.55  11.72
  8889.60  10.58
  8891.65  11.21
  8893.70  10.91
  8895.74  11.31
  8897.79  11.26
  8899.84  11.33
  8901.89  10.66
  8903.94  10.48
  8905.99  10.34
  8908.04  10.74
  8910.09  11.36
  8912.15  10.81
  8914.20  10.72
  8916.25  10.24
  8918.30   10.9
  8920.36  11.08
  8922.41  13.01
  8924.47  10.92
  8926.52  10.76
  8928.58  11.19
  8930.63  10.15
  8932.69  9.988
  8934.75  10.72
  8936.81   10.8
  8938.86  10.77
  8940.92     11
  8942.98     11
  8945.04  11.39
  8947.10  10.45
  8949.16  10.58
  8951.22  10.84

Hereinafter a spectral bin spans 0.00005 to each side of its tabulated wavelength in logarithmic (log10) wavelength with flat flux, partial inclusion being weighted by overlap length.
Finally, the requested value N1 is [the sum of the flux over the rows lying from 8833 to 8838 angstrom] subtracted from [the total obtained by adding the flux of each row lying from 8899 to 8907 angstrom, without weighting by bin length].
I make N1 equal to 23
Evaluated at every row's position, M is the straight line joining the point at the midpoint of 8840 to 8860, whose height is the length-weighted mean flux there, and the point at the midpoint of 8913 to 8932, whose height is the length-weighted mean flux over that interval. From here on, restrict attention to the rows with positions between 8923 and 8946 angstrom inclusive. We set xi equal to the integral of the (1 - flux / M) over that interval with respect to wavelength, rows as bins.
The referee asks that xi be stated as 0.4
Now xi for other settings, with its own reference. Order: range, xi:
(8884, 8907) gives -0.1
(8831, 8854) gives 0.8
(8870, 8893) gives -0.3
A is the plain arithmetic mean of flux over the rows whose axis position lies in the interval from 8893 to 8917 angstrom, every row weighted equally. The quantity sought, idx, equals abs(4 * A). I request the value 43.4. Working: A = 10.85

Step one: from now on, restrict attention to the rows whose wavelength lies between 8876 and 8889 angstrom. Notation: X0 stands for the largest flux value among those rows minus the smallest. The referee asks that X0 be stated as 0.9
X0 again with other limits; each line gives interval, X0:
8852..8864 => 1.0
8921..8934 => 3.0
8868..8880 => 1.3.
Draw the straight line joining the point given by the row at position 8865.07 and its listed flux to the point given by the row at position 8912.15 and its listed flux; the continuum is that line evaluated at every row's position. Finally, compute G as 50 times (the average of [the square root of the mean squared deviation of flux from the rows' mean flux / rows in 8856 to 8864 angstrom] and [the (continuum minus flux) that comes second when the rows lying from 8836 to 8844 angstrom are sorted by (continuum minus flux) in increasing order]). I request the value 62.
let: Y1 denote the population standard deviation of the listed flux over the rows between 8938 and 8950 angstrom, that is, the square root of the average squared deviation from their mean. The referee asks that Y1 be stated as 0.31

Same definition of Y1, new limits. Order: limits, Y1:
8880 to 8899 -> 0.32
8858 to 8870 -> 0.44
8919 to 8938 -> 0.82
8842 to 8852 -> 0.15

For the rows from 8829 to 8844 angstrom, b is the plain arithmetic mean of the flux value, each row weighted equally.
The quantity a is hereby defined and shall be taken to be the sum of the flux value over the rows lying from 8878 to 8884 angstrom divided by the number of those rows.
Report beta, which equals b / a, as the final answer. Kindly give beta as 0.91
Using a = 11.0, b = 10.1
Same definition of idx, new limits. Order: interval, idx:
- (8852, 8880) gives 44.3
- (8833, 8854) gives 41.8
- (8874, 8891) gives 44.4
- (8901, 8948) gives 43.4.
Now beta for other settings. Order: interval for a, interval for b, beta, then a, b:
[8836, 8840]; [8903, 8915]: 1.07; 10.1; 10.7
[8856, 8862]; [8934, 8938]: 0.98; 10.9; 10.8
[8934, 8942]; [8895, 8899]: 1.04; 10.8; 11.3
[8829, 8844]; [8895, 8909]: 1.08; 10.1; 10.9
